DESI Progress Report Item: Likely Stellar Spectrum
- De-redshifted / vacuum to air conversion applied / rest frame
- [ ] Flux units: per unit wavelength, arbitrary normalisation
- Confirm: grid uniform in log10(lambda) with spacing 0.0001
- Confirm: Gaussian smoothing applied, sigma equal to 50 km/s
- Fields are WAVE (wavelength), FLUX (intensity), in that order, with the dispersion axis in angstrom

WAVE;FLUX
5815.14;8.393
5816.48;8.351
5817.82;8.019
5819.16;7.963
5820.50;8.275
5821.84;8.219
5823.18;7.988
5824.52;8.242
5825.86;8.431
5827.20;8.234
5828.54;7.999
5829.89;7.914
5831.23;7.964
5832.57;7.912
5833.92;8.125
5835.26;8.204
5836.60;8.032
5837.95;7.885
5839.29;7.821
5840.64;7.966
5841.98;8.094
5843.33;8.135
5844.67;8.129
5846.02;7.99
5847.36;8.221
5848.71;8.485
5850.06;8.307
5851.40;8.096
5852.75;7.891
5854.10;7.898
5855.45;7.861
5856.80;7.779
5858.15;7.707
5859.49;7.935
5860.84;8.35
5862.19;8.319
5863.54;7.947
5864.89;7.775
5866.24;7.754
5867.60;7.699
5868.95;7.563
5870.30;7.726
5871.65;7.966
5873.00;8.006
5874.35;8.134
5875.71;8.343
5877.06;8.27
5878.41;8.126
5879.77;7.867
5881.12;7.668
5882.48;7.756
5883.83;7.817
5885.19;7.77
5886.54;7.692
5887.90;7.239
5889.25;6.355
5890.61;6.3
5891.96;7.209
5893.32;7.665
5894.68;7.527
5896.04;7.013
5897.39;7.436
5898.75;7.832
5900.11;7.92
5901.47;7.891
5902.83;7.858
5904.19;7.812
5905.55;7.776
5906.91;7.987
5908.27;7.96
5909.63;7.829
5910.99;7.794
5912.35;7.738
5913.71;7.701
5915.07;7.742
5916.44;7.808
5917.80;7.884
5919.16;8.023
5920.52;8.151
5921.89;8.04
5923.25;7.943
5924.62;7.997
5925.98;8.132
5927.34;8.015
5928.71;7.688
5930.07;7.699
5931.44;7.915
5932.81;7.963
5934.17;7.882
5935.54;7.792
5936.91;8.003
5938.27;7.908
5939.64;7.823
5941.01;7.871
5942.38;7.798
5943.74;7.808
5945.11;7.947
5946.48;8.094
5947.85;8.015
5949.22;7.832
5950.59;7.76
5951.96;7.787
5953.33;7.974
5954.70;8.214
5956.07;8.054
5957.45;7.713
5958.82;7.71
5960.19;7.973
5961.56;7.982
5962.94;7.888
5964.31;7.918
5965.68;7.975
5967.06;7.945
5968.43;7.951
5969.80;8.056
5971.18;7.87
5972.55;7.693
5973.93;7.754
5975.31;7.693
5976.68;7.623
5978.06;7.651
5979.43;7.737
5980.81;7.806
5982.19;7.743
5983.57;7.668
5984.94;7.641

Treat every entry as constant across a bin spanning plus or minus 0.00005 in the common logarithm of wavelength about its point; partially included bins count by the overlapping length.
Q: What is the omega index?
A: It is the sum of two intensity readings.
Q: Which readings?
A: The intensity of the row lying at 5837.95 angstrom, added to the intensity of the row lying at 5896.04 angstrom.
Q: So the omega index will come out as 14.9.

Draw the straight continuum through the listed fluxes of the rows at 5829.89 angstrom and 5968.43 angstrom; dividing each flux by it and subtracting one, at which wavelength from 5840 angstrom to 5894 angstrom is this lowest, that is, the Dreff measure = 5890.61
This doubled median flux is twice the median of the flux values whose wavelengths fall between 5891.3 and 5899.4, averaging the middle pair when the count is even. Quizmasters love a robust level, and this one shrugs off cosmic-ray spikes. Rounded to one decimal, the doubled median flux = 15.0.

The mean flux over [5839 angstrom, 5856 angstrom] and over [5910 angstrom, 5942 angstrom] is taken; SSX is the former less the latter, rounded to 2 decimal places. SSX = 0.18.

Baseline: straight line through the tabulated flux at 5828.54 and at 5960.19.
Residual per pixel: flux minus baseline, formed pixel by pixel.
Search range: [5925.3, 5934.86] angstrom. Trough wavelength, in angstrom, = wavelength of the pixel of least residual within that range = 5928.71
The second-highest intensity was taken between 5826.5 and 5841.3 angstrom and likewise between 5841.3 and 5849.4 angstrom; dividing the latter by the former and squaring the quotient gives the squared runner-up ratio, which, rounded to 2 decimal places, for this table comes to 1.00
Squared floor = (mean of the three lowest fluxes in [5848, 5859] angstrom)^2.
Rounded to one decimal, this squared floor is 60.6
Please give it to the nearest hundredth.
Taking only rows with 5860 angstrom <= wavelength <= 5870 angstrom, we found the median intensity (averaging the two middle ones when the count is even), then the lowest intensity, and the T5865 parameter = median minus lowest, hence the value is 0.21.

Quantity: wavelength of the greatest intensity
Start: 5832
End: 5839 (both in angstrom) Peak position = 5835.26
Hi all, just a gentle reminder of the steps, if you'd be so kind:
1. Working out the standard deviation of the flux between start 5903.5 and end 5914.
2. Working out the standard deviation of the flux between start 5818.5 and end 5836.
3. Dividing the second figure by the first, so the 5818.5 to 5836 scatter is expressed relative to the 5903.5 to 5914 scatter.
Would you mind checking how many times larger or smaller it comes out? 1.7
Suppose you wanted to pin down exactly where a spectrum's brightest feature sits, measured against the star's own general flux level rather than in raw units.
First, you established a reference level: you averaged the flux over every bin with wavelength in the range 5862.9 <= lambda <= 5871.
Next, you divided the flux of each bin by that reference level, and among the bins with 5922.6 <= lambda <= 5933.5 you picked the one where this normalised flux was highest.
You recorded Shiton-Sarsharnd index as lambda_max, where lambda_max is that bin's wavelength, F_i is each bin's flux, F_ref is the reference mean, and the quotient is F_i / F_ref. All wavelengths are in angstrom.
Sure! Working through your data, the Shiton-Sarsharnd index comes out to 5925.98 angstrom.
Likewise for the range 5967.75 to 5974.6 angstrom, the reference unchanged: 5969.80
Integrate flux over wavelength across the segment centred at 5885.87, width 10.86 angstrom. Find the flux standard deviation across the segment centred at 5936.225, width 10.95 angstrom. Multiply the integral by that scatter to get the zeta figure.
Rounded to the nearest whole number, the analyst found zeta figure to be 5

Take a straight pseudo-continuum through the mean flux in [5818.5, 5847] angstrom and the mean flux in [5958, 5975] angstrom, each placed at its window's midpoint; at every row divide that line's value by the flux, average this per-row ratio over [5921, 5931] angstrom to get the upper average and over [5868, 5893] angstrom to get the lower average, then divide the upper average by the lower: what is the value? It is 0.95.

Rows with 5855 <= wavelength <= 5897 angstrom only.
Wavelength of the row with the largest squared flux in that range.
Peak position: 5860.84 angstrom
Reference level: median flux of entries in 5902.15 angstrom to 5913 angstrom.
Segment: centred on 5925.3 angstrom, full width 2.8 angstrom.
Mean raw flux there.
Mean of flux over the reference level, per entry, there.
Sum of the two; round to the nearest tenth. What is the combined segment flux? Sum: 9.1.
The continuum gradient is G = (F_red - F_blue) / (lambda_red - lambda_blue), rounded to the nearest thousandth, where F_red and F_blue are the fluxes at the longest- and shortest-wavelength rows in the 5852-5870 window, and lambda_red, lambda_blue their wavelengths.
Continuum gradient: -0.020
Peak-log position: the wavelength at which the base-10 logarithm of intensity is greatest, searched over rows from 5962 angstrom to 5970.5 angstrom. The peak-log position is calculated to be 5969.80 angstrom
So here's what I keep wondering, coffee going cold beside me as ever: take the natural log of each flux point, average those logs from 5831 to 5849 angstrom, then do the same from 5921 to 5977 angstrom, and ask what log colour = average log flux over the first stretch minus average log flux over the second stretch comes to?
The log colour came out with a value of 0.02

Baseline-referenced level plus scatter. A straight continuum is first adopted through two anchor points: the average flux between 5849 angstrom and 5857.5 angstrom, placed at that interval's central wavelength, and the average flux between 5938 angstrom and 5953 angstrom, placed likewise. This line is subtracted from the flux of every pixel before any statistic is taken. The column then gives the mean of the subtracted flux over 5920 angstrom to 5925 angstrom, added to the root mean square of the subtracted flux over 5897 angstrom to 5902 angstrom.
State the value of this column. 0.38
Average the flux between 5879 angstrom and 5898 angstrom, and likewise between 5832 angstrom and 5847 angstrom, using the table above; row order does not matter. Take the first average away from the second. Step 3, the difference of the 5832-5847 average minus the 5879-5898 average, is 0.65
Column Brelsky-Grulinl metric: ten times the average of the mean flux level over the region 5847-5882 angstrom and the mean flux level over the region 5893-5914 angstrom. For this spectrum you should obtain 78.6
